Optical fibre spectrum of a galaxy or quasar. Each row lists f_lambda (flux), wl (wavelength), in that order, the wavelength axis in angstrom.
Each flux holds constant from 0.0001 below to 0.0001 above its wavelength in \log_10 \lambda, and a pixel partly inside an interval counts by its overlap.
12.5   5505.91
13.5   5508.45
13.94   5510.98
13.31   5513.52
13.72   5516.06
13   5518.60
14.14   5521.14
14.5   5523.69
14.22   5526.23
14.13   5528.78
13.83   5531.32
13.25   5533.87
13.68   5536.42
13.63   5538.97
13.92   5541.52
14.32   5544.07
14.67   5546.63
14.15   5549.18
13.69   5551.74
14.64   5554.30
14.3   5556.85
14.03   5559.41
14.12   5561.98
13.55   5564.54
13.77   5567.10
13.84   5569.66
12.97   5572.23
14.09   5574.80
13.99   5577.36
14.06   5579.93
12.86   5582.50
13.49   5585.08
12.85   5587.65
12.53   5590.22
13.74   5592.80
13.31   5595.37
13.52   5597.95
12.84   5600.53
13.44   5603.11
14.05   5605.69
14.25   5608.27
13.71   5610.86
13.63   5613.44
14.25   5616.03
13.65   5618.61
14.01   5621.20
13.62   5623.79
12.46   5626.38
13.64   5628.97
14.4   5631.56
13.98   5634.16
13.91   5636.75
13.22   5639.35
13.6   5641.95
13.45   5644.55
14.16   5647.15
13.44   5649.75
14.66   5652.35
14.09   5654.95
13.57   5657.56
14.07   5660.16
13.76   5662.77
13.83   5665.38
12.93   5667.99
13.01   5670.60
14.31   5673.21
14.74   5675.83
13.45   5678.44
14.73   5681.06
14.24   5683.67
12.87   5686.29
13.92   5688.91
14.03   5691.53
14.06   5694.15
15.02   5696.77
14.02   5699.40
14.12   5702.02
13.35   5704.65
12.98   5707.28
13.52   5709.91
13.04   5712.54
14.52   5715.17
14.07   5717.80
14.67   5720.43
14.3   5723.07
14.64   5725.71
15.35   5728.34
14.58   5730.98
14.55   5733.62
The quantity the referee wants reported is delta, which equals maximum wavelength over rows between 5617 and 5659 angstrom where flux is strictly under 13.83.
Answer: 5657.56 angstrom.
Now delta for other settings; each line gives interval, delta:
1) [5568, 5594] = 5592.80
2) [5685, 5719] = 5712.54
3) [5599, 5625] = 5623.79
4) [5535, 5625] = 5623.79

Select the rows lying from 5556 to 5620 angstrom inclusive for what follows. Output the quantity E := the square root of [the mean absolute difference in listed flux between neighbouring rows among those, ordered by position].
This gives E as 0.71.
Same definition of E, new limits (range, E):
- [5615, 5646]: 0.75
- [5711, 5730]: 0.81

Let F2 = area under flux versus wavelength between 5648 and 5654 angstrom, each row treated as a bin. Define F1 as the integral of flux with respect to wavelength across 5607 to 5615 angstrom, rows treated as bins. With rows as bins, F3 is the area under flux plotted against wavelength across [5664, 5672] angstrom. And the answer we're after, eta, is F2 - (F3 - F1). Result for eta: 89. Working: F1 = 111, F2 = 84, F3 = 106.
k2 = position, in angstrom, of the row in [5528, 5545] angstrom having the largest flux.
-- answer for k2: 5544.07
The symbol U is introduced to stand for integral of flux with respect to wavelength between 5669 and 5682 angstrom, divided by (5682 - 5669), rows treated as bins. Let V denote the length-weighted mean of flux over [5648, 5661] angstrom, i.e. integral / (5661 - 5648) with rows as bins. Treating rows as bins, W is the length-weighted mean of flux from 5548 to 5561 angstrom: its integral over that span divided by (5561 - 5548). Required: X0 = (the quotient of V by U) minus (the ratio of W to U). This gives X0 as -0.013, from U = 14.0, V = 14.0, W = 14.2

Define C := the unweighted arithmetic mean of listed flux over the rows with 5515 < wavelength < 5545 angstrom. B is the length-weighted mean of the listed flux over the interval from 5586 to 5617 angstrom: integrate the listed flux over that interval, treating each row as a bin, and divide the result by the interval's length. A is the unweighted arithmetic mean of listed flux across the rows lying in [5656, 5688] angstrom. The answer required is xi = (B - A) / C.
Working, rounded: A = 13.79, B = 13.5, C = 13.9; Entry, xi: -0.02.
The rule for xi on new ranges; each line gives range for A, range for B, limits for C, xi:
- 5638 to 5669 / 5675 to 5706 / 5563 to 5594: 0.02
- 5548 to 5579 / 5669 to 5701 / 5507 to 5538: 0.01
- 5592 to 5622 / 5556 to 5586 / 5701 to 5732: 0.00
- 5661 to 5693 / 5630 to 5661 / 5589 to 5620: 0.00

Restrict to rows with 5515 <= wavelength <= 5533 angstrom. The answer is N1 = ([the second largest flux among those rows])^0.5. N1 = 3.77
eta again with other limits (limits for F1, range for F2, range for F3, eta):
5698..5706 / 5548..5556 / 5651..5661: 83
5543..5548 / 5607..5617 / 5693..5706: 28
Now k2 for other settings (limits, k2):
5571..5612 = 5608.27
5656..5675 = 5673.21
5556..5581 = 5556.85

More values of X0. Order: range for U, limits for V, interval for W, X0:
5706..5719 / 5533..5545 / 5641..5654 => -0.009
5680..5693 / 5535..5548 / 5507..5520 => 0.039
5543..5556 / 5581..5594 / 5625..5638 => -0.041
